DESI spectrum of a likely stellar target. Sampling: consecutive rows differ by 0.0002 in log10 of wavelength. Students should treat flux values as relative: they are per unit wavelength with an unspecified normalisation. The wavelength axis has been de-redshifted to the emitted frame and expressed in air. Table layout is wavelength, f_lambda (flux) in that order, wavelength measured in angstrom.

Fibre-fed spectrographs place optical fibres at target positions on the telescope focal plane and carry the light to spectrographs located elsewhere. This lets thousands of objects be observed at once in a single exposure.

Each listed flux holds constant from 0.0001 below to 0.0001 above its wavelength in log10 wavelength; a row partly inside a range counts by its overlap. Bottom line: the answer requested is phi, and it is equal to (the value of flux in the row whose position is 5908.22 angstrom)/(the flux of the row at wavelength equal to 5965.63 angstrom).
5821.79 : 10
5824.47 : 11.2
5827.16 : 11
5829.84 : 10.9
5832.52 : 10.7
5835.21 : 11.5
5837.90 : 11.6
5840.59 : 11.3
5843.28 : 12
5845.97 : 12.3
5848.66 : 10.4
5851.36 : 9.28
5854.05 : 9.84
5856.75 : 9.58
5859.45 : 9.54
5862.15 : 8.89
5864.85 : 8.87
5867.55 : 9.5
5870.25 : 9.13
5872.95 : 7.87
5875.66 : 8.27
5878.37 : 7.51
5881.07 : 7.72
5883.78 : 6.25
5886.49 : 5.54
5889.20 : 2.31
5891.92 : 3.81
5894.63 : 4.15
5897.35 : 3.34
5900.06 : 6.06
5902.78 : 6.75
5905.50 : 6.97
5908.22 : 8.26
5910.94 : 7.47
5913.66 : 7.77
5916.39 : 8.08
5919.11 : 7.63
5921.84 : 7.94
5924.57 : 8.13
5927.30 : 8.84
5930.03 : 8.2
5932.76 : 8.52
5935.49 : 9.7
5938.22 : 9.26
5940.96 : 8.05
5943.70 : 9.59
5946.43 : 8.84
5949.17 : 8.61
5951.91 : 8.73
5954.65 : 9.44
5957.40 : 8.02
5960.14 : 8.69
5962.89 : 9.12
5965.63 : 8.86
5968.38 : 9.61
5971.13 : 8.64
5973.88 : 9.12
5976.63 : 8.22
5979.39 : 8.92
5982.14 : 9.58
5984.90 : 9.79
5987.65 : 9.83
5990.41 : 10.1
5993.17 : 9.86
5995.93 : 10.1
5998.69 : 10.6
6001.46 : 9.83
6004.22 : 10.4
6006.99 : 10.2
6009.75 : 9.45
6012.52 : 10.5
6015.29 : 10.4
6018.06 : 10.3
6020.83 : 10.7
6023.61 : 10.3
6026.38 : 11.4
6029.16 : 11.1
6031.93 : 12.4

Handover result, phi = 0.93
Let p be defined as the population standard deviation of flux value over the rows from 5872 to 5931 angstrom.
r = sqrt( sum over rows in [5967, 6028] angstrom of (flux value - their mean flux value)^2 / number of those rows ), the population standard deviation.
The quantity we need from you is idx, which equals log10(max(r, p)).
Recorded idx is 0.25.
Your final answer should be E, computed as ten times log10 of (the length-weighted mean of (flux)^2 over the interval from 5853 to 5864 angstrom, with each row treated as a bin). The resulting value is 19.5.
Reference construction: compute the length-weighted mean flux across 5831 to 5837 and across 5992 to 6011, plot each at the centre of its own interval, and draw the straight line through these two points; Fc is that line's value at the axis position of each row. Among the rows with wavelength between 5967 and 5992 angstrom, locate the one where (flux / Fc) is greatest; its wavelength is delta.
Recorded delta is 5990.41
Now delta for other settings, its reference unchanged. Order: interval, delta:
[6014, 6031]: 6026.38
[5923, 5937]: 5935.49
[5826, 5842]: 5837.90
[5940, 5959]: 5943.70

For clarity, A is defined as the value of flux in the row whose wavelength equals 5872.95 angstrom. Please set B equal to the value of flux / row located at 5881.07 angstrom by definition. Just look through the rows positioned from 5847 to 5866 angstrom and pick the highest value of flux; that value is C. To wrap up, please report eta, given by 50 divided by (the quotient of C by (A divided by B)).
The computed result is 4.90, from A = 7.87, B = 7.72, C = 10.4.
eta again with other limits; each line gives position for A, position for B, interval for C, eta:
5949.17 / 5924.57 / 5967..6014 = 5.00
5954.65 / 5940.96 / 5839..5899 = 4.77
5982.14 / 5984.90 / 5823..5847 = 3.98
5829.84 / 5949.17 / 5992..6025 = 5.92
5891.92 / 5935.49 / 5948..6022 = 1.84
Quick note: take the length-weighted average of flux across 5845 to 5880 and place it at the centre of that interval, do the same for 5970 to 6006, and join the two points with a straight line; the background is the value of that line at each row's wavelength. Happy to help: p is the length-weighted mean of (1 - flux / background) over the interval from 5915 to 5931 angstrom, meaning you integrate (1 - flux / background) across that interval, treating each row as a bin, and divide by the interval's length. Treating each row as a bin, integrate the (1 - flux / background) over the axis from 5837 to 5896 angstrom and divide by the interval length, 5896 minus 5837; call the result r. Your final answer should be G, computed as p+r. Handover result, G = 0.23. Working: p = 0.14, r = 0.09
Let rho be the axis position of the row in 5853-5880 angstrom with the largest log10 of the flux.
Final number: 5854.05 angstrom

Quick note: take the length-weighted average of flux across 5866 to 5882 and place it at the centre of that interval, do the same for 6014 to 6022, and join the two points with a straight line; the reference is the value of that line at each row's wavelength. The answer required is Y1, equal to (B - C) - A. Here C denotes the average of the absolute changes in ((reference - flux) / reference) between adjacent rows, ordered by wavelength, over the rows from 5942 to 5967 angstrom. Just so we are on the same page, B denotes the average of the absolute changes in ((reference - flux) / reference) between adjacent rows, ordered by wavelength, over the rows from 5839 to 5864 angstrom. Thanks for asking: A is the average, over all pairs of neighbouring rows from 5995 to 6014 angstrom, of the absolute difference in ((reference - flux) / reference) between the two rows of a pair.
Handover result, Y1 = -0.03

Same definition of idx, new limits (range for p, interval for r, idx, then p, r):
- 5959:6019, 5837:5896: 0.42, 0.67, 2.6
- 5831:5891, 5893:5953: 0.36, 2.28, 1.5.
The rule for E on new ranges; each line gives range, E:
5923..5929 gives 18.5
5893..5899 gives 11.9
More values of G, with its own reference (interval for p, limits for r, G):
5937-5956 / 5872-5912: 0.41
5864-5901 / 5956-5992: 0.36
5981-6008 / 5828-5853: -0.25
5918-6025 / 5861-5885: 0.14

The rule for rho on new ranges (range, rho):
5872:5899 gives 5875.66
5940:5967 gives 5943.70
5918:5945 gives 5935.49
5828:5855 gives 5845.97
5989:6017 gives 5998.69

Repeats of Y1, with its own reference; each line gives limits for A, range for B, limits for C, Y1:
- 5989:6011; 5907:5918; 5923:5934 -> -0.05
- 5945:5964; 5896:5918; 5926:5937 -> -0.04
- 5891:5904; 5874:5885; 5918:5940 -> -0.09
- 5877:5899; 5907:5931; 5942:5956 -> -0.14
